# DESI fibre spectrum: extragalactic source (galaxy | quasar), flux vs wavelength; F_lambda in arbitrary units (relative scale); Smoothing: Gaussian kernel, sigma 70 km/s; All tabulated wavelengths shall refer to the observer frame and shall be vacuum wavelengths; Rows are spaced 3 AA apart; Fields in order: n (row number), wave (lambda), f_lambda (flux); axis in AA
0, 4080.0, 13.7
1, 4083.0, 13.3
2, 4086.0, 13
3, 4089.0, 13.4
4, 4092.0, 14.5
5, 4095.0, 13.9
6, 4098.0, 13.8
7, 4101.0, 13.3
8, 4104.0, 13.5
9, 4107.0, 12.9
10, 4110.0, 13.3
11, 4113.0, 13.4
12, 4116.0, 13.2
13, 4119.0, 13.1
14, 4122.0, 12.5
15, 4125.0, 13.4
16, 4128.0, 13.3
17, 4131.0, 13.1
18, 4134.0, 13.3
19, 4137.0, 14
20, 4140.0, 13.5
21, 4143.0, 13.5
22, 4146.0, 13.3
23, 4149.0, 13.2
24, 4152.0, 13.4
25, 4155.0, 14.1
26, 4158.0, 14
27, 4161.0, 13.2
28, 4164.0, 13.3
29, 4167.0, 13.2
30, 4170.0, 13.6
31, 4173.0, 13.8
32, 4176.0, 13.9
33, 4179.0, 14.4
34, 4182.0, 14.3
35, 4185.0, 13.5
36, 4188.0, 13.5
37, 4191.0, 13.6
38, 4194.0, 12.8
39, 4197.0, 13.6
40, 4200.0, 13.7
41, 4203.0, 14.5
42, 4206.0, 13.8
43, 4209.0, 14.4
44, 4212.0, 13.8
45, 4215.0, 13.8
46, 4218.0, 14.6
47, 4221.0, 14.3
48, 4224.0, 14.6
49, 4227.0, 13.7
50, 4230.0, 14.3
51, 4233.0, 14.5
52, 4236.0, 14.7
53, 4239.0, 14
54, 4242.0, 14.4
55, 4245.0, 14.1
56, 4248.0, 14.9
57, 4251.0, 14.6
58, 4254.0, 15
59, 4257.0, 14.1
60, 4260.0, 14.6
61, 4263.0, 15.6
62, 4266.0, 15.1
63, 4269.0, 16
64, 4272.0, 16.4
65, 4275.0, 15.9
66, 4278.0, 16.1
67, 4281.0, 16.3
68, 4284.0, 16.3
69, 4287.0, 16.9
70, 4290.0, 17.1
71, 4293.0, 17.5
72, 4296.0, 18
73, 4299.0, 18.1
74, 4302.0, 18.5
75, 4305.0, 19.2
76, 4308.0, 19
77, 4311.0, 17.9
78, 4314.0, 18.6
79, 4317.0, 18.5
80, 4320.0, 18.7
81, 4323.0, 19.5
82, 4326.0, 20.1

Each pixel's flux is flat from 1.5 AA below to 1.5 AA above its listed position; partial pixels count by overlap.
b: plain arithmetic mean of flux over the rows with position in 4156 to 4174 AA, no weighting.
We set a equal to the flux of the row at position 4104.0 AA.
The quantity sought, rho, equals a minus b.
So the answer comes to 0.0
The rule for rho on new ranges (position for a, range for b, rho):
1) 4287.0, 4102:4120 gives 3.7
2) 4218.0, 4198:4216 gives 0.6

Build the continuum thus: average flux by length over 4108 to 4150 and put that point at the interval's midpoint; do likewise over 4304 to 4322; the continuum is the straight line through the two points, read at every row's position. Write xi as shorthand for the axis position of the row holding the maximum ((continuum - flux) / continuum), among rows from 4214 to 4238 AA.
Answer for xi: 4227.0 AA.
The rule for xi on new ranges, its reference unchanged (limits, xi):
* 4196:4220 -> 4215.0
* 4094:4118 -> 4107.0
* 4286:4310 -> 4287.0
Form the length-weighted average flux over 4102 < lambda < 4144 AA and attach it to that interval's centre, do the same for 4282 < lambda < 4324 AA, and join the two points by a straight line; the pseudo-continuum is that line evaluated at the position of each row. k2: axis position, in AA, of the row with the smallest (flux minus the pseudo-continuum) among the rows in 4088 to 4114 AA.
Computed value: 4107.0 AA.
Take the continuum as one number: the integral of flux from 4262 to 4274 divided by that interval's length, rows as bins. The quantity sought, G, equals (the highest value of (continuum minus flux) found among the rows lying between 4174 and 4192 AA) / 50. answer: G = 0.05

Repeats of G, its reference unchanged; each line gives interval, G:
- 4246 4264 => 0.03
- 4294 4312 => -0.04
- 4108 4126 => 0.07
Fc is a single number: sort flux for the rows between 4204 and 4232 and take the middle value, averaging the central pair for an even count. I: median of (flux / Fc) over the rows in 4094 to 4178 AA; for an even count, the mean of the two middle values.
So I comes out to 0.93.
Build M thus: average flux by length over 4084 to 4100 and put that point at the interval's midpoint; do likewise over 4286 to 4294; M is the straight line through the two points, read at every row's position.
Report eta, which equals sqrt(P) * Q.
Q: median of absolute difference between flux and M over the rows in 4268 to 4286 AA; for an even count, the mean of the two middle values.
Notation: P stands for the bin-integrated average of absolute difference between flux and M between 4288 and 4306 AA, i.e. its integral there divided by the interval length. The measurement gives 0.7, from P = 0.75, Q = 0.8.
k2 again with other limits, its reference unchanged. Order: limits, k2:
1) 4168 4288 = 4257.0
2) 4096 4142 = 4122.0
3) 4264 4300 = 4266.0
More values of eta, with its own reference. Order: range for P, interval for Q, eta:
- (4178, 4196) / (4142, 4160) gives 1.6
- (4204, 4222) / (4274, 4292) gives 1.0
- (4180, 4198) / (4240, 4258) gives 2.6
